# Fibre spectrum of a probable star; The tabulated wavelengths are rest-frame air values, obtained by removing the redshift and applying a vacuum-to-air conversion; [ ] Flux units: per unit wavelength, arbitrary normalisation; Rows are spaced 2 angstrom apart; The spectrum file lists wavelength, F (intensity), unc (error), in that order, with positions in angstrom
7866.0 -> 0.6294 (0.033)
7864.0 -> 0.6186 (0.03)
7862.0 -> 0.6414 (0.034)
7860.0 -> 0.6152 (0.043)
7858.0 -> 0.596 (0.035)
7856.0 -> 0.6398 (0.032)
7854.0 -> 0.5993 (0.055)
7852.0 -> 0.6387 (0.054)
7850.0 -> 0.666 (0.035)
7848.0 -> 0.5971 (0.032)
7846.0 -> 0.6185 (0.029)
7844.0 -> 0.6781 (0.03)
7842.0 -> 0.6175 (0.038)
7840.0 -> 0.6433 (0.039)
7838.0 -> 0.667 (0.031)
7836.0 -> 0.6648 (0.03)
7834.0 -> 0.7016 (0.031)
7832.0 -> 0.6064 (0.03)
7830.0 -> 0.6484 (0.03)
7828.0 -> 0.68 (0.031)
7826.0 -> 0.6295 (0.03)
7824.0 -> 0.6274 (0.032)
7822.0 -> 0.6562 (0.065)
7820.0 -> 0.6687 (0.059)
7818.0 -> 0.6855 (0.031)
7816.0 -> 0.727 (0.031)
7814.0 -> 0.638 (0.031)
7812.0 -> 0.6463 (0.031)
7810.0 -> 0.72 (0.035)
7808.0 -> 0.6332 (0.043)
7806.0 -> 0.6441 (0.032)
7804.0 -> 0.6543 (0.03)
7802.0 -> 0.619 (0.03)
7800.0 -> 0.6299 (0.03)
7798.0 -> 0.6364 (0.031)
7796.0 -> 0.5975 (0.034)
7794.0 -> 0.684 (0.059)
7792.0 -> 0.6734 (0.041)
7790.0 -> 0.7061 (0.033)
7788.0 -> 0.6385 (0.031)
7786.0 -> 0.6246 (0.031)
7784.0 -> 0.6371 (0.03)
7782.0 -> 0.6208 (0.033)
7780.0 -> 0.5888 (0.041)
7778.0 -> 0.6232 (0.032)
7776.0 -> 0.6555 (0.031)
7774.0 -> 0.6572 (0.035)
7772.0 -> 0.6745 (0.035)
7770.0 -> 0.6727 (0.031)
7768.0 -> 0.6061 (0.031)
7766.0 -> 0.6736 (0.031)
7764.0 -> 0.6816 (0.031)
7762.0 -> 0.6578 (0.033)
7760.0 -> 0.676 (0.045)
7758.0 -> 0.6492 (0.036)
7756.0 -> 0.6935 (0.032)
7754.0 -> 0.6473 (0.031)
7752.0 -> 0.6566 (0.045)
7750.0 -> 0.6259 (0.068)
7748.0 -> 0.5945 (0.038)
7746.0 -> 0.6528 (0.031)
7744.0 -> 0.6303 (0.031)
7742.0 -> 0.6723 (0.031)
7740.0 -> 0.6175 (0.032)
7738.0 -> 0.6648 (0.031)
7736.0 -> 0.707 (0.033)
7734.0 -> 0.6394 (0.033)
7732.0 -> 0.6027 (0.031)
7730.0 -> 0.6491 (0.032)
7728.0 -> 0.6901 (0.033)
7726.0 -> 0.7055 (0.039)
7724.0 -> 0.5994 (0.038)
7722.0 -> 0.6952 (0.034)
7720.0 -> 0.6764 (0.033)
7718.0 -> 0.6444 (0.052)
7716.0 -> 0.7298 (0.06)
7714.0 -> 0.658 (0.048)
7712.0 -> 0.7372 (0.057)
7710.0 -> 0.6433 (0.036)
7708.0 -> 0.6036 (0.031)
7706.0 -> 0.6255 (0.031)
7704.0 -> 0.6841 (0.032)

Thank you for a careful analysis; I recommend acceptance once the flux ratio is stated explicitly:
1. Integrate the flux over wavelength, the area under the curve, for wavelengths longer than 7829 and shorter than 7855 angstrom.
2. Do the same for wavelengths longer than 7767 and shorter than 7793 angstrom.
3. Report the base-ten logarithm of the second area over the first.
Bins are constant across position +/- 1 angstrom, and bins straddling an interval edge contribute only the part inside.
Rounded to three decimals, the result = 0.002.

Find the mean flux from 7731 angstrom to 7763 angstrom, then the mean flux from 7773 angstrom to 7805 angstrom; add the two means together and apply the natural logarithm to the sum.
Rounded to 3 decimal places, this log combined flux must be 0.254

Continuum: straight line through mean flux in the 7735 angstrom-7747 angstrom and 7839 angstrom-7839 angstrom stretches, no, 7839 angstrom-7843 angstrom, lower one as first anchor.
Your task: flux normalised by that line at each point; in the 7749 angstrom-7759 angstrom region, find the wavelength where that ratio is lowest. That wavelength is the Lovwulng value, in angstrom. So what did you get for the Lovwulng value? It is 7750.0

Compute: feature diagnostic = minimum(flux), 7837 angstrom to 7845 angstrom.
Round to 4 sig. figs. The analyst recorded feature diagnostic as 0.6175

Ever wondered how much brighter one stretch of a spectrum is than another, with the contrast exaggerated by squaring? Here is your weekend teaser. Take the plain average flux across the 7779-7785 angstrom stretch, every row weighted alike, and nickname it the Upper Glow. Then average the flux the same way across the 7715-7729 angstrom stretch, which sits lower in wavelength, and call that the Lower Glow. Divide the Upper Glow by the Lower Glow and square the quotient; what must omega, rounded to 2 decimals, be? 0.83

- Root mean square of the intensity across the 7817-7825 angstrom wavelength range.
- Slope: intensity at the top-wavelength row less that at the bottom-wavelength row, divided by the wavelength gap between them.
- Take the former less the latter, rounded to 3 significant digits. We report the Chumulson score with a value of 0.669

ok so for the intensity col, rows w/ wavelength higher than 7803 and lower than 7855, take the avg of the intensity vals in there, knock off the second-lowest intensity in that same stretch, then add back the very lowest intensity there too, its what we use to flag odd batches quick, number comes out 0.650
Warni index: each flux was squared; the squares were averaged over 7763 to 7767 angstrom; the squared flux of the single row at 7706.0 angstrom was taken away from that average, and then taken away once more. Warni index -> -0.32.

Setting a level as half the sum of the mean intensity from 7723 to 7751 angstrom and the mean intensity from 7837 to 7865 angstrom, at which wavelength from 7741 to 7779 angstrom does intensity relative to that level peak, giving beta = 7756.0 angstrom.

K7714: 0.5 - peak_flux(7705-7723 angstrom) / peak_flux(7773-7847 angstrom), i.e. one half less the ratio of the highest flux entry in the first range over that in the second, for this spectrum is -0.514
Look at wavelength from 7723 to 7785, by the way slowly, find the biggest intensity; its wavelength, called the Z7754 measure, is 7736.0 angstrom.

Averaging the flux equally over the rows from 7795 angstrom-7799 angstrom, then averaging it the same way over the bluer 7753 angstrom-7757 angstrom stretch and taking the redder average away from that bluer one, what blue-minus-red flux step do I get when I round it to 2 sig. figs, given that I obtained 0.053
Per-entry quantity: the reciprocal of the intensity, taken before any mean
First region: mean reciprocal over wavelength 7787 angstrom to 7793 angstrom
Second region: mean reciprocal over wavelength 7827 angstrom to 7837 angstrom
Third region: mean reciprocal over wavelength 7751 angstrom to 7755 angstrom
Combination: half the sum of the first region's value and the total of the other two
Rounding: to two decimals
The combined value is 2.27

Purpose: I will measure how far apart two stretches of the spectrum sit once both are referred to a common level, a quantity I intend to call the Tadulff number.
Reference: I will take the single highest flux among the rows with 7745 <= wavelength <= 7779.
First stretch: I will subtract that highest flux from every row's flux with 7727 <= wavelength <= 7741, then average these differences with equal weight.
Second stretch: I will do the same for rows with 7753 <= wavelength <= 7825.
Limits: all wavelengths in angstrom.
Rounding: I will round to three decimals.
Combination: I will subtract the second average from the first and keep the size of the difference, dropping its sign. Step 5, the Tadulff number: 0.001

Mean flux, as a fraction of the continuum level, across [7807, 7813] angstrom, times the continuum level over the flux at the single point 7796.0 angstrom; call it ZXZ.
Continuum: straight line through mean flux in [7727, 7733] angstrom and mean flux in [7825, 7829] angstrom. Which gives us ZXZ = 1.11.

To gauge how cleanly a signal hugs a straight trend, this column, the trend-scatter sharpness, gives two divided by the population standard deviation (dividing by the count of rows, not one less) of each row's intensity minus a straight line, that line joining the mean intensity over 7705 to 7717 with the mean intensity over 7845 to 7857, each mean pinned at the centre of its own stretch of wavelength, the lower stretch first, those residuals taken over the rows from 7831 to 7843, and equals 63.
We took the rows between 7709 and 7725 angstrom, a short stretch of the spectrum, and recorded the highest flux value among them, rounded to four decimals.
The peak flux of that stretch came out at 0.7372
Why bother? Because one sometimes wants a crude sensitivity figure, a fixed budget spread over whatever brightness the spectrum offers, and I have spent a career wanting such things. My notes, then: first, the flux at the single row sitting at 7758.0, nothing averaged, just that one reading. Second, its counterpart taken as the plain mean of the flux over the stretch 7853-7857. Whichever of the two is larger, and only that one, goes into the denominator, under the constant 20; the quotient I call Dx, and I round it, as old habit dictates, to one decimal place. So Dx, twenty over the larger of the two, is 30.8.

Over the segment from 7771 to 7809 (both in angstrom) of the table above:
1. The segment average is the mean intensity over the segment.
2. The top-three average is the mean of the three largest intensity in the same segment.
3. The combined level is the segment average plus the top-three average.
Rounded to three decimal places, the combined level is 1.330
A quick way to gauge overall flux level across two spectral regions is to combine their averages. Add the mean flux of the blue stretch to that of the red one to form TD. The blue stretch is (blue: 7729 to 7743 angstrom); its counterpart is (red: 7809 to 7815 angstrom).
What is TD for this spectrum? 1.32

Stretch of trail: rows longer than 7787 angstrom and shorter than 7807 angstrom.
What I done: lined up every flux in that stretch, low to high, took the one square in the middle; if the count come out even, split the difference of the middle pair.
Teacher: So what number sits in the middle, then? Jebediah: 0.641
